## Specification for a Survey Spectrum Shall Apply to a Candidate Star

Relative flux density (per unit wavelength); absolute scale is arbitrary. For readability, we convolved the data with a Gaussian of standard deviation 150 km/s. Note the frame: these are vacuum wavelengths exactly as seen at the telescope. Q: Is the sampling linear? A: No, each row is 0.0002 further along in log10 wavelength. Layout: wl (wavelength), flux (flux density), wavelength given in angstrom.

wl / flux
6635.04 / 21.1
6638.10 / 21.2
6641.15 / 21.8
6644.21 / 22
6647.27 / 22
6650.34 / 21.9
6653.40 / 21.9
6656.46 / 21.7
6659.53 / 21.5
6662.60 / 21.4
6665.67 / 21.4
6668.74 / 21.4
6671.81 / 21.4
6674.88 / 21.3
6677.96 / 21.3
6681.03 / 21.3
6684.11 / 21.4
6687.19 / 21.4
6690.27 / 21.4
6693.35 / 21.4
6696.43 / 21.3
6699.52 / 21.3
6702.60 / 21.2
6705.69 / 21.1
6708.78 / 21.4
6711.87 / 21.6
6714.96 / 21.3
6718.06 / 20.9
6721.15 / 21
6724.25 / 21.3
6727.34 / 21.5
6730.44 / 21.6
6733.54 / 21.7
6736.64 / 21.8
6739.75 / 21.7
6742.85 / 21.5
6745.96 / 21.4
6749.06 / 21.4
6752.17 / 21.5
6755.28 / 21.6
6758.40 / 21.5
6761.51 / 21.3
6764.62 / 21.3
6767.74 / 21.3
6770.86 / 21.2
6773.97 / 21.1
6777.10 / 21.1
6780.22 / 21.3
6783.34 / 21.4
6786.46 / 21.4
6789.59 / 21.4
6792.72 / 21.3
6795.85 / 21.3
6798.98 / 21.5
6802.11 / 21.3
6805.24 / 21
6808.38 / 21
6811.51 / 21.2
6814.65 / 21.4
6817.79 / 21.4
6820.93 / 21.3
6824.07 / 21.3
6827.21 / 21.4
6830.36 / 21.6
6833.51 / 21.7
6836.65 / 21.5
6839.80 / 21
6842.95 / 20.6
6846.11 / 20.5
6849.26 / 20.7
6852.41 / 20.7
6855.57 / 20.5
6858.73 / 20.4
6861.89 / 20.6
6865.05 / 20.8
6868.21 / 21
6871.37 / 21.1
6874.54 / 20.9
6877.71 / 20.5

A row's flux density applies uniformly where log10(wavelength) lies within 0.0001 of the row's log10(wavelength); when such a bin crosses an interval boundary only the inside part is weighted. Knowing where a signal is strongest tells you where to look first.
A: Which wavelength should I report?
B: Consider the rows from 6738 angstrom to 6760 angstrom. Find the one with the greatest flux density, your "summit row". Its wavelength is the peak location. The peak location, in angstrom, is 6739.75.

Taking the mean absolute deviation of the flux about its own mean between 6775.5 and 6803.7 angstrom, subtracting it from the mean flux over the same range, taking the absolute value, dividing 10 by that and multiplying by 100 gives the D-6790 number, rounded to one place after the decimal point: 47.1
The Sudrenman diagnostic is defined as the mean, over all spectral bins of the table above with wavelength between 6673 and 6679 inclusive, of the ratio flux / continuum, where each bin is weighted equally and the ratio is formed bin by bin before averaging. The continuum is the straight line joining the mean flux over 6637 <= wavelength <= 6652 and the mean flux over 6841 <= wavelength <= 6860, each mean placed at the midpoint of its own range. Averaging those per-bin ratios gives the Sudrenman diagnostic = 0.99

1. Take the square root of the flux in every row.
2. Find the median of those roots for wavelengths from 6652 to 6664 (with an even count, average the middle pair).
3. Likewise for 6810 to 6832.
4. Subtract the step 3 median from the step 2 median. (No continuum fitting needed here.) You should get 0.02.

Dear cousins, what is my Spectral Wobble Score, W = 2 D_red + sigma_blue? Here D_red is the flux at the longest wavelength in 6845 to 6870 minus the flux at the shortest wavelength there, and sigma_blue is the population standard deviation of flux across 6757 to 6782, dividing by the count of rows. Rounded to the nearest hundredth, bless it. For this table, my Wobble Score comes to 1.12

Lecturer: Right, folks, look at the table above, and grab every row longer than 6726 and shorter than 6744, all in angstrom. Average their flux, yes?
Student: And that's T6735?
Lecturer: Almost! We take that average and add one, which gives 22.6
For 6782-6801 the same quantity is 22.4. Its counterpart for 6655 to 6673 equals 22.5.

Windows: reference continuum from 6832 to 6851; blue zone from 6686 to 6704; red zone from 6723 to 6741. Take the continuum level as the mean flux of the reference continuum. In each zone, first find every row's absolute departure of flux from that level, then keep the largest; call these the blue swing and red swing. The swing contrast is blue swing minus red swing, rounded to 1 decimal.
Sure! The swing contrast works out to -0.4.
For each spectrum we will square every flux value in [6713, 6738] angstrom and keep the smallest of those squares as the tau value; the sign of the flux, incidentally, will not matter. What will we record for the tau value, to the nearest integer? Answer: 437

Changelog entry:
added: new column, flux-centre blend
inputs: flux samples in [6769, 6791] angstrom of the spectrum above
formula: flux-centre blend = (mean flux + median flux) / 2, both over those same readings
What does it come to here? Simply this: 21.3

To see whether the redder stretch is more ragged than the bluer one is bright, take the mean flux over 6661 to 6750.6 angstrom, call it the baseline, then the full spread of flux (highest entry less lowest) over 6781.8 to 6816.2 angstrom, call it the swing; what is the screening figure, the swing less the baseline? -20.9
